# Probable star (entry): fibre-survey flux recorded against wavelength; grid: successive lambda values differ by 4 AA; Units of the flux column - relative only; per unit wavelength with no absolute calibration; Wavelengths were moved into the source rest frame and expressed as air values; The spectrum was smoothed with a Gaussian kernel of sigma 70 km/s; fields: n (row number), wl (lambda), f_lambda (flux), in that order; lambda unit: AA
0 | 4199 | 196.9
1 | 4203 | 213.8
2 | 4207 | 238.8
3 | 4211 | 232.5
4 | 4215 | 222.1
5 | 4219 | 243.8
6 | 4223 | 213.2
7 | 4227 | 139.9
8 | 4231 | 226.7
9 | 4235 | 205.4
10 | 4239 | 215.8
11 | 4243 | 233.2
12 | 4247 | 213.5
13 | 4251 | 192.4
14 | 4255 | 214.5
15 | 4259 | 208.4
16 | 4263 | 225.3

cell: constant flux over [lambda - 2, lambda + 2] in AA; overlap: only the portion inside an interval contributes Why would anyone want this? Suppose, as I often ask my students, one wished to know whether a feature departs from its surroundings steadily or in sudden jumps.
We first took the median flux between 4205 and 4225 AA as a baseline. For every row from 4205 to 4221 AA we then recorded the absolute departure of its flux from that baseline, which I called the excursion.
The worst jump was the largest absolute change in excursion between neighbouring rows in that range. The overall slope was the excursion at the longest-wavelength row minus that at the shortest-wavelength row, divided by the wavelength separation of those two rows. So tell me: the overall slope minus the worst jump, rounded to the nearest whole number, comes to -10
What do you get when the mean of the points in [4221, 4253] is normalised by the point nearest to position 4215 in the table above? 0.92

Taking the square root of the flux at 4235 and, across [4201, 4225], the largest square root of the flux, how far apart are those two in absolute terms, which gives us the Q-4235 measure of 1.28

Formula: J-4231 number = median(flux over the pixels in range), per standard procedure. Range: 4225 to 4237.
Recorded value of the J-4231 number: 205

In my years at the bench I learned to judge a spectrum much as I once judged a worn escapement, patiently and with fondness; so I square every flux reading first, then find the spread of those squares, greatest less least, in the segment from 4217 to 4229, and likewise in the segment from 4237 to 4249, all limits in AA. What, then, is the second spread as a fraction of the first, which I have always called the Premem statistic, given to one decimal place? 0.2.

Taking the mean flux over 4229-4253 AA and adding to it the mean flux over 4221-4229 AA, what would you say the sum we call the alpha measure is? 391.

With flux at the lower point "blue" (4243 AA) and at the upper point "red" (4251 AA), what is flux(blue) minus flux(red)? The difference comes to 41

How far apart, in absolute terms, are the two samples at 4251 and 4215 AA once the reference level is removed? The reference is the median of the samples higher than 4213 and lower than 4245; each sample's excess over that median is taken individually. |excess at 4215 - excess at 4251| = 30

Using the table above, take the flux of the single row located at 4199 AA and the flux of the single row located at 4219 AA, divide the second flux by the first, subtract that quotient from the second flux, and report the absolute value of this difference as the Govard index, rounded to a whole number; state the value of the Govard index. 243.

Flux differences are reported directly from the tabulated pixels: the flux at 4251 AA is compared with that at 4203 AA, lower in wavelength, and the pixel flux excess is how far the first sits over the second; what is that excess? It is -21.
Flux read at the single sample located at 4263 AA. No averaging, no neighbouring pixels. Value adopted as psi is 225.3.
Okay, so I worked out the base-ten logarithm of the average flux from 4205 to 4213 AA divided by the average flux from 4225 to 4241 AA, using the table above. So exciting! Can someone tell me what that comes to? 0.078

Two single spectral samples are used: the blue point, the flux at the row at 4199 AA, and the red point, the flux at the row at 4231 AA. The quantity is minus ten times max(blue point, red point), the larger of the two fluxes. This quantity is -2267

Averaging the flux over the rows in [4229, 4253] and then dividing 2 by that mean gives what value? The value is 0.0093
